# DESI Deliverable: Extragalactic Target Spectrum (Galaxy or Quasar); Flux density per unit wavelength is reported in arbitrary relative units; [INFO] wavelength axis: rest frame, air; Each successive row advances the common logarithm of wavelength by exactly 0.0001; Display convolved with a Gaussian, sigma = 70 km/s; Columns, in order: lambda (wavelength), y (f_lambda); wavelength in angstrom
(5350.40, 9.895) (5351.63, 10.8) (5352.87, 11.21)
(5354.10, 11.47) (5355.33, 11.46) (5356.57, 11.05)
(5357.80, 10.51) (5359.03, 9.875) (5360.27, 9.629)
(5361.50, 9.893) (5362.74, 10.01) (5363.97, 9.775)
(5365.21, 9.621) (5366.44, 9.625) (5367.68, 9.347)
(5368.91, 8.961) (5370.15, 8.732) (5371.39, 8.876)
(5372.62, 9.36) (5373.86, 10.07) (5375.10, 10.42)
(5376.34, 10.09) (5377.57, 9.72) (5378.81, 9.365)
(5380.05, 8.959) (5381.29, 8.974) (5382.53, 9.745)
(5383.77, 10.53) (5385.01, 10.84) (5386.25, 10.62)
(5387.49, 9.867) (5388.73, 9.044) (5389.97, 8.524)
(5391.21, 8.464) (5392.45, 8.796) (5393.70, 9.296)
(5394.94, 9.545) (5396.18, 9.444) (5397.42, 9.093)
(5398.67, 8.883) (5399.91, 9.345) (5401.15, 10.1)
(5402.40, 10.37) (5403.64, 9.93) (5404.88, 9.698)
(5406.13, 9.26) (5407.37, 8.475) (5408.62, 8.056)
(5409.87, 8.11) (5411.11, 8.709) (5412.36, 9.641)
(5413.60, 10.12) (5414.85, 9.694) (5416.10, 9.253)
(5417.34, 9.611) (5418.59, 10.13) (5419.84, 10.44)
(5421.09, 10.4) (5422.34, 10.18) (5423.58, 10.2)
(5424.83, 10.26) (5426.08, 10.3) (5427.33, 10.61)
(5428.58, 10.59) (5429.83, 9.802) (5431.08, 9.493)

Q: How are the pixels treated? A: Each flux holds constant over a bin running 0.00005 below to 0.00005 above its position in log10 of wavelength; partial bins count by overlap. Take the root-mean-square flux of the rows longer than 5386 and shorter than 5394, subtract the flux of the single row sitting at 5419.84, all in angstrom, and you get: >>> -1.2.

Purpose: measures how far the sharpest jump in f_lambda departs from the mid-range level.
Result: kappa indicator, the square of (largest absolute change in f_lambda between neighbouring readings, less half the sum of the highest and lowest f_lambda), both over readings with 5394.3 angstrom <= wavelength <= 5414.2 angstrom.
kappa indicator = 68.6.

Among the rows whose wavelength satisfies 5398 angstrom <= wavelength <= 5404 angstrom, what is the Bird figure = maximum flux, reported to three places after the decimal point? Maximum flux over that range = 10.370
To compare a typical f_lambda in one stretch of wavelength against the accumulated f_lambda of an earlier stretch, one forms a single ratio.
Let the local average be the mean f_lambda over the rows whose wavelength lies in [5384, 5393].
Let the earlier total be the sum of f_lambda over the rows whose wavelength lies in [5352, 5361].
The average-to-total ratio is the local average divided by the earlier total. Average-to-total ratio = 0.126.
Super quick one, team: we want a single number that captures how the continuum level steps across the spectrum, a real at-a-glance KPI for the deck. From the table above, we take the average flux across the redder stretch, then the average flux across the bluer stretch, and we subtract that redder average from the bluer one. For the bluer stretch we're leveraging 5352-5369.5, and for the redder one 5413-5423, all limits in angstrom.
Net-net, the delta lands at 0.20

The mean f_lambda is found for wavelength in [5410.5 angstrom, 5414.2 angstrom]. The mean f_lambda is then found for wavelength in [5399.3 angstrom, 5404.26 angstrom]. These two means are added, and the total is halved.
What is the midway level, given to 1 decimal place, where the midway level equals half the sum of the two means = 9.7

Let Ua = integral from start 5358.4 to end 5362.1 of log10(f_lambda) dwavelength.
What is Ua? 3.67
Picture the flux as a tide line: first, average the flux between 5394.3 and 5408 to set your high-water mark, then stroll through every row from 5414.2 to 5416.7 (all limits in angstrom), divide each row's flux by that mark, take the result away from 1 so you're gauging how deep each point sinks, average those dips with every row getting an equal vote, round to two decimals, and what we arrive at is 0.00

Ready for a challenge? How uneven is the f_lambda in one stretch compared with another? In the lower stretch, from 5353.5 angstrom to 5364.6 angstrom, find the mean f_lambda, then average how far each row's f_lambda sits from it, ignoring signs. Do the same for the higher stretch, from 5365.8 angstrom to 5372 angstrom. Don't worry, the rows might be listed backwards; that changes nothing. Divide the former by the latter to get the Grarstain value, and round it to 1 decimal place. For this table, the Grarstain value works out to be 2.1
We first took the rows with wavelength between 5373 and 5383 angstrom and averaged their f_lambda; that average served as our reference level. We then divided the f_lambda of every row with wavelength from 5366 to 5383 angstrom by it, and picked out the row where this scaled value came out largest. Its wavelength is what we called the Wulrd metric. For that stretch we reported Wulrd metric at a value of 5375.10 angstrom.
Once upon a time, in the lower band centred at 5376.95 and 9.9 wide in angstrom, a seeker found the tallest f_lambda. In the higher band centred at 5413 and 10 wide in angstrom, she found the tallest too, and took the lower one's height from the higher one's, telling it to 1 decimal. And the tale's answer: -0.3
